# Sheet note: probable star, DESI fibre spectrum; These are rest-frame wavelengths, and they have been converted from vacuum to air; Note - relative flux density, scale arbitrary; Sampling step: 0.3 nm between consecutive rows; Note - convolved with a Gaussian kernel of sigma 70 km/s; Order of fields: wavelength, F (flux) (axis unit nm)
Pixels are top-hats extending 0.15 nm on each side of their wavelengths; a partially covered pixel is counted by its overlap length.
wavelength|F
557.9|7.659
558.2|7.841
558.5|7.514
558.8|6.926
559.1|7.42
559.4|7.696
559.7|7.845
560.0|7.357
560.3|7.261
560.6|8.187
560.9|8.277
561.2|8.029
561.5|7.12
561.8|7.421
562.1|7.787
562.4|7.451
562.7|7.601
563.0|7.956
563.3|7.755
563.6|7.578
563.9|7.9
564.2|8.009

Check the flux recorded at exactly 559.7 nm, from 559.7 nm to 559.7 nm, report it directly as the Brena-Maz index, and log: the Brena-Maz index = 7.845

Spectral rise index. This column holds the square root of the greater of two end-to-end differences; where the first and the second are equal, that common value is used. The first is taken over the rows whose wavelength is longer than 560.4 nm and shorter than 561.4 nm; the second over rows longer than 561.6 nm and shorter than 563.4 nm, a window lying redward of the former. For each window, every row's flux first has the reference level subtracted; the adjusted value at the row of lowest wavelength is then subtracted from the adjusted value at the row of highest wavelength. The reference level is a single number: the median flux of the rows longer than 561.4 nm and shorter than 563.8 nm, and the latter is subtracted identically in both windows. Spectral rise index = 0.58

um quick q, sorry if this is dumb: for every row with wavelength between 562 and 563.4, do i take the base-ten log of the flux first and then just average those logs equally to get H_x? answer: 0.887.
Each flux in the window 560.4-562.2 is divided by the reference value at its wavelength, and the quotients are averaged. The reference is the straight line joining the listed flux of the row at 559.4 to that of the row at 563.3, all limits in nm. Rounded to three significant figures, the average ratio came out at 1.01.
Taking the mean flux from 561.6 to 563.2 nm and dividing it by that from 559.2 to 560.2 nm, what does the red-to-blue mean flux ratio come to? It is 1.00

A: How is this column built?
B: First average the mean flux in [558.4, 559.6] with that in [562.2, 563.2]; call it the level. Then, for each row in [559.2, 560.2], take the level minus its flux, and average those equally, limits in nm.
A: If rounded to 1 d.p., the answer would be -0.1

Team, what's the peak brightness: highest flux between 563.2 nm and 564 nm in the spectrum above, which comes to 7.9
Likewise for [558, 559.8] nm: 7.845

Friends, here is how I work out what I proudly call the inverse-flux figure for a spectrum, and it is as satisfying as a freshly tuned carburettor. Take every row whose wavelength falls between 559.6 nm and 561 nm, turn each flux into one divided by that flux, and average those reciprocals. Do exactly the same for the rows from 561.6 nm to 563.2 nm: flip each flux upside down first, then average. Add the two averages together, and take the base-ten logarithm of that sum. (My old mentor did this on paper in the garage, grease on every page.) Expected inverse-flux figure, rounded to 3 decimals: -0.585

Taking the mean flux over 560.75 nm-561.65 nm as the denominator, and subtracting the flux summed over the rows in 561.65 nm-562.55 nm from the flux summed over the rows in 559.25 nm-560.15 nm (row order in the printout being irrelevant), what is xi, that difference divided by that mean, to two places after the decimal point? 0.03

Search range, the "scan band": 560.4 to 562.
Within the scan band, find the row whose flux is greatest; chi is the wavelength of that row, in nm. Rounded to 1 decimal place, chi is 560.9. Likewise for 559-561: 560.9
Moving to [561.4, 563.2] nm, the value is 563.0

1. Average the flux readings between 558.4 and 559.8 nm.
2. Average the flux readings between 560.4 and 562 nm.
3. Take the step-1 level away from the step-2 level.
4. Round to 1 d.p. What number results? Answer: 0.3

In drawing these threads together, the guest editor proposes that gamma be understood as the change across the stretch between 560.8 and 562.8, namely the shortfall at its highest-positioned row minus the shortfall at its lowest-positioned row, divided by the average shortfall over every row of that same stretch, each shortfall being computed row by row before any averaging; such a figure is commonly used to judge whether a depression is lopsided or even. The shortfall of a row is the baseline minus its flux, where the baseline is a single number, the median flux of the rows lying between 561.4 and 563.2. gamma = -5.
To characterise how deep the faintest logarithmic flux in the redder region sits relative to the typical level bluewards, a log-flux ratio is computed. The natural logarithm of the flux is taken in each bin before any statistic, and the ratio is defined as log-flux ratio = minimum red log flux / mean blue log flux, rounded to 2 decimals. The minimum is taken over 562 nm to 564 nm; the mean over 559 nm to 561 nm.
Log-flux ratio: 0.98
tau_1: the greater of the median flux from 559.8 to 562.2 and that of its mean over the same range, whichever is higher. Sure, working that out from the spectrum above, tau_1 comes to 7.68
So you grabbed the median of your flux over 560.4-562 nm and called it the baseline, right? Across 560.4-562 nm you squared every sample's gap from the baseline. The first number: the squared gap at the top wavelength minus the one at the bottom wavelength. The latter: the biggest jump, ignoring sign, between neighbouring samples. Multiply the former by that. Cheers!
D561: 0.28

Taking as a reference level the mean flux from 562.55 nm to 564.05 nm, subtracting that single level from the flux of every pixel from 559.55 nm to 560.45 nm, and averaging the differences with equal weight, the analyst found -0.27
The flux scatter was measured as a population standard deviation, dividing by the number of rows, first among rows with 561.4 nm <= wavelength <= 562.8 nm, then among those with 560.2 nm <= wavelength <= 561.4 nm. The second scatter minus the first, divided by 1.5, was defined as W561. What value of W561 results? 0.12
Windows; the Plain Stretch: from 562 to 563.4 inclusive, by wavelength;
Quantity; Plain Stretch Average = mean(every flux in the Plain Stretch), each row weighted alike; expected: 7.71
